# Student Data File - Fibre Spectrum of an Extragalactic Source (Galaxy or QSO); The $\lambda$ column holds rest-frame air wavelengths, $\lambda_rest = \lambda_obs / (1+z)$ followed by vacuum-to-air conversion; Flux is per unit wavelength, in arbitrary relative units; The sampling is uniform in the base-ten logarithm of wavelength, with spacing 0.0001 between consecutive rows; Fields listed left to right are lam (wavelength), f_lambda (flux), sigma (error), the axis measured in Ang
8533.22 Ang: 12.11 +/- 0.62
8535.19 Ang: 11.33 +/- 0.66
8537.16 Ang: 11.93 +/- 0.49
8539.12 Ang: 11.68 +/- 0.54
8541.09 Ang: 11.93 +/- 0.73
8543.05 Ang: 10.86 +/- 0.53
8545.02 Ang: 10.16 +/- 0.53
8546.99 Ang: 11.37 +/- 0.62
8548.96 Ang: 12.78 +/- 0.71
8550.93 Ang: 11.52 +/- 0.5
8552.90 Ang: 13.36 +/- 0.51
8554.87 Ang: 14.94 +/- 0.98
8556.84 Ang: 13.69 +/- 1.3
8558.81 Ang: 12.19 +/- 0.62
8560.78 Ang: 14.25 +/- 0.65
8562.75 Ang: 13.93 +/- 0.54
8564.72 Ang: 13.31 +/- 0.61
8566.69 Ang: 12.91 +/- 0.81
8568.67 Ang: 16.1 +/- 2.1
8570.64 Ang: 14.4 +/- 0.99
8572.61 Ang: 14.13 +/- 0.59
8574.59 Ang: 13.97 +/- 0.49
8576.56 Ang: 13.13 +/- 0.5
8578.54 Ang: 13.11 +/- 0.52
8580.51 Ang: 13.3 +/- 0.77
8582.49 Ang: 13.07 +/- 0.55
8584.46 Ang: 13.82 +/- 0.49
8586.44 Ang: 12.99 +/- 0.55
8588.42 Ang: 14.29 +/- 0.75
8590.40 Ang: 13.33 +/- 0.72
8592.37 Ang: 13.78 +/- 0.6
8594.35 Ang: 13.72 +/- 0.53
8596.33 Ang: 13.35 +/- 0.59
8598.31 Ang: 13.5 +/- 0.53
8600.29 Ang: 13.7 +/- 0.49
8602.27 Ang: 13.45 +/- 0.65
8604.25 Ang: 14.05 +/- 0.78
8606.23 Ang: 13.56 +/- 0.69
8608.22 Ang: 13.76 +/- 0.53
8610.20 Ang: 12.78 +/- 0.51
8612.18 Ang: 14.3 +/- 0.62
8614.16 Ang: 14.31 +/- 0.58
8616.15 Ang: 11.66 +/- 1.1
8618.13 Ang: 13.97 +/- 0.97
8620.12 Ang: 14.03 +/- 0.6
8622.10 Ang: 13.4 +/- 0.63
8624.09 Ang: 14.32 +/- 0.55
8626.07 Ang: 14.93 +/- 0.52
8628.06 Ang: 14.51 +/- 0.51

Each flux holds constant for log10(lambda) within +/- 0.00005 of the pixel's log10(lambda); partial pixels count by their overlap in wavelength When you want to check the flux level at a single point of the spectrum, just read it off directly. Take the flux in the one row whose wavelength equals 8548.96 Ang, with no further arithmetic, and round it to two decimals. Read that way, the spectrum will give 12.78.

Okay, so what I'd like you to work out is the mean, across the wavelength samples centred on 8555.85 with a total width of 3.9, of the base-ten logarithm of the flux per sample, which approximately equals 1.155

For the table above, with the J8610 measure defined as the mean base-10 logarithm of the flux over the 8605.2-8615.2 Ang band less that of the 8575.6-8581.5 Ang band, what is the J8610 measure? 0.02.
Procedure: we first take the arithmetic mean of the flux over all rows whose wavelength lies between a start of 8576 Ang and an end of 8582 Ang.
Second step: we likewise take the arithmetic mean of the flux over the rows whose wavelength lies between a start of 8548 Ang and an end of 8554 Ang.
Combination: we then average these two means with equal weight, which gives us 12.9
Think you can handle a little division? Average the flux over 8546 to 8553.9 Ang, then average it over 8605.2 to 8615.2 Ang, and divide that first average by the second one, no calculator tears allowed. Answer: 0.89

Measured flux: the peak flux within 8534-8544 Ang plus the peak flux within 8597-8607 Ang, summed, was 26.0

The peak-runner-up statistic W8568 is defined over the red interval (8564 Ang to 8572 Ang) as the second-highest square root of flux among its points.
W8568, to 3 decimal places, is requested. 3.795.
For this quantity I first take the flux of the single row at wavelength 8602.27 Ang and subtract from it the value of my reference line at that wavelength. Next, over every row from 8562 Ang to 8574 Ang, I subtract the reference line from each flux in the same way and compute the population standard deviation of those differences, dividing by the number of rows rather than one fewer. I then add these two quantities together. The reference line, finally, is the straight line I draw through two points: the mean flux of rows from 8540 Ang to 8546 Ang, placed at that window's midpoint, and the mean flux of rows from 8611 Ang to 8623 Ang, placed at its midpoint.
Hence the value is 1.34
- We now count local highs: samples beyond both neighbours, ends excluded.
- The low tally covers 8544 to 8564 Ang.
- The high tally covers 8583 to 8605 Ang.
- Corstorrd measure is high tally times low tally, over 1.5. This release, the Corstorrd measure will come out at 6.0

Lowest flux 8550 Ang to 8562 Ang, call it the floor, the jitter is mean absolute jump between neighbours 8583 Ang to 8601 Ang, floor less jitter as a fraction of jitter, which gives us 20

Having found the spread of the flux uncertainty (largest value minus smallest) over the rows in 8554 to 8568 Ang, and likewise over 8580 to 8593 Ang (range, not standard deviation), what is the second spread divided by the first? 0.37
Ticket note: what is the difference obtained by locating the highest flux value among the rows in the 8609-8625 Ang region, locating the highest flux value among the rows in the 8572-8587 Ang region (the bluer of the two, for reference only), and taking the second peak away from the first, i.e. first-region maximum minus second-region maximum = 0.2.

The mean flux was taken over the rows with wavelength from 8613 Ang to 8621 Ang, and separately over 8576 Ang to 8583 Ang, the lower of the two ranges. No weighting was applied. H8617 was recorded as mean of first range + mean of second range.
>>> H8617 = 26.6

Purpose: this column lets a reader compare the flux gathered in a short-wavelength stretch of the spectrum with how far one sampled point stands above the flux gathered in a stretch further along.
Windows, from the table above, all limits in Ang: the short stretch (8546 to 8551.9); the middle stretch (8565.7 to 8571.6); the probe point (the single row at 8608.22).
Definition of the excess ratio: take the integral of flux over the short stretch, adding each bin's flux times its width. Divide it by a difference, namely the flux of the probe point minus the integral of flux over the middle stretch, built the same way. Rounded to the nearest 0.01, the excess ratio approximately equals -0.98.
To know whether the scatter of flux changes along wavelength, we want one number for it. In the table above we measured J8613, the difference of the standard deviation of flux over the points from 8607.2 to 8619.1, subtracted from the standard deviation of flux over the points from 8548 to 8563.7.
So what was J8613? 0.1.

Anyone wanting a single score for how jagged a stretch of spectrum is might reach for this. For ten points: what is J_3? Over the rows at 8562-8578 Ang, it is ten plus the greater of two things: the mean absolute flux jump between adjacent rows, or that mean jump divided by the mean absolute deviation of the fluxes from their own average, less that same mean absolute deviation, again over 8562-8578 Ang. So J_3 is 11.0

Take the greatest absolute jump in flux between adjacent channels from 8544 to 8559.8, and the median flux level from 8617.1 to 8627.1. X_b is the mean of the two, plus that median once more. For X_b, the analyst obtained 22.0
